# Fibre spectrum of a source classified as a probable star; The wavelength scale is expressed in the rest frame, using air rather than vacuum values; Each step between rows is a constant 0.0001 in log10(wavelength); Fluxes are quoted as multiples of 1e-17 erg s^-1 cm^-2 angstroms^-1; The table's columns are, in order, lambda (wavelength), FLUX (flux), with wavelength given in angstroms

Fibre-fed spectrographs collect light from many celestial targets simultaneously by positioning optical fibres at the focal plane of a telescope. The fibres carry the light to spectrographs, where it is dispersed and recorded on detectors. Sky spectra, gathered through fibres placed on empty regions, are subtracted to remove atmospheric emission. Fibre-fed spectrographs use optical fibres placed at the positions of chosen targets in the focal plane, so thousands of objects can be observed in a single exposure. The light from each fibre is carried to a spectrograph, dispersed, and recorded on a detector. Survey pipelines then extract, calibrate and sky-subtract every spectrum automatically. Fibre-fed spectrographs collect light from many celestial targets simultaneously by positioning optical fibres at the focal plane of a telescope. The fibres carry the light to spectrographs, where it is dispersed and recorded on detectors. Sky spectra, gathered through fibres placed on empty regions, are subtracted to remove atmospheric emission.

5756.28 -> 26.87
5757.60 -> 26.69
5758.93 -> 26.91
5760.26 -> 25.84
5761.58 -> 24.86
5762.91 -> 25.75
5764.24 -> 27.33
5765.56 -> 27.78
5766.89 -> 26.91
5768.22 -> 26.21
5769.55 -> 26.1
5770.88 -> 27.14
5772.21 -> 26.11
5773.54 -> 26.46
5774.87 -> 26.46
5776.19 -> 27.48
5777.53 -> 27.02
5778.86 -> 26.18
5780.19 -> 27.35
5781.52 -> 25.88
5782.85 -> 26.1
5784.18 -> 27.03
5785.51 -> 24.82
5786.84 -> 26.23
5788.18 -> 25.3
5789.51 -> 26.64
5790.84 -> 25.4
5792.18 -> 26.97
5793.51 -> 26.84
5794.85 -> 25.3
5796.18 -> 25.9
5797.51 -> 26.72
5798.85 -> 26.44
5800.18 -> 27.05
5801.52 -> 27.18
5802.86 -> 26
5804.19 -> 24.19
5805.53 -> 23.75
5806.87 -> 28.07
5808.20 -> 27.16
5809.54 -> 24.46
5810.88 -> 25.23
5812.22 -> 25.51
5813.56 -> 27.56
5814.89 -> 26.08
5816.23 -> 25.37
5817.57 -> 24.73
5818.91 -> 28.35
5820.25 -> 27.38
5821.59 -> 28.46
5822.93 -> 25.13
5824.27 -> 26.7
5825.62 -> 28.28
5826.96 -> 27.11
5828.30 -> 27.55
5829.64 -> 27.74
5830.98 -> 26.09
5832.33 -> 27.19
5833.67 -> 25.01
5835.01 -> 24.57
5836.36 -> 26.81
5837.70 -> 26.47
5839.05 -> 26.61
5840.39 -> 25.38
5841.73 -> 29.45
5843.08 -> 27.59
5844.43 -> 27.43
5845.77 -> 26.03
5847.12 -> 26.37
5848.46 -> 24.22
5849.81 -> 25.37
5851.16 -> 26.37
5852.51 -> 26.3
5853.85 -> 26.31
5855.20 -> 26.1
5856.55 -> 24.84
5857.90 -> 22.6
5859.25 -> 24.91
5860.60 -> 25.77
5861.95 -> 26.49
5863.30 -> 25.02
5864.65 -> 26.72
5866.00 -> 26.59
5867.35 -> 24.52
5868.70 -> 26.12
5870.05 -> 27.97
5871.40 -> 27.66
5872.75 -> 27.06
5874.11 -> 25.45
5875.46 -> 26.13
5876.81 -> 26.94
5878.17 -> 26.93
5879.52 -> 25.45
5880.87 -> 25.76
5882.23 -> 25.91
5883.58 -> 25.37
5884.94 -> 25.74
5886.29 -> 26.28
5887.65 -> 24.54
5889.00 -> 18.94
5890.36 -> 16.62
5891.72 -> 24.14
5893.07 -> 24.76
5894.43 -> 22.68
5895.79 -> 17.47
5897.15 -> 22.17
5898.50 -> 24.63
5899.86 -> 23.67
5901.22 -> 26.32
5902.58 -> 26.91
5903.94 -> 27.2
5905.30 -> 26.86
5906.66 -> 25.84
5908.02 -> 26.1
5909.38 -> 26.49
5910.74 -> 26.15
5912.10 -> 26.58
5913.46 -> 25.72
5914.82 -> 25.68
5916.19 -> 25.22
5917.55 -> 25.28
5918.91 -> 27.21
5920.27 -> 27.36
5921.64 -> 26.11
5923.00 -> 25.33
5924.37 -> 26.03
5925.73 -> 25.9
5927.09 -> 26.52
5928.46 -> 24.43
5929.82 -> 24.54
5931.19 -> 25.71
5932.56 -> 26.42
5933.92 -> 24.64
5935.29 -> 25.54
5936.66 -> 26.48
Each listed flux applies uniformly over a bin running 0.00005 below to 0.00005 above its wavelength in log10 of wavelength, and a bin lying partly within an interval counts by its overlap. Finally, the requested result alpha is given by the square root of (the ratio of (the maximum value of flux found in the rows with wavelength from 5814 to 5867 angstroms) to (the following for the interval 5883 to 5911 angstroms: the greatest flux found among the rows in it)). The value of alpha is 1.041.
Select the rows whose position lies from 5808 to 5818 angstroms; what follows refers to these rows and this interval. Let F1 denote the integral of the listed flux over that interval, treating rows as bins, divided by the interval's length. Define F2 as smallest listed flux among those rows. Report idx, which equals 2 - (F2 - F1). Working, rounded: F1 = 25.7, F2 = 24.46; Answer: 3.3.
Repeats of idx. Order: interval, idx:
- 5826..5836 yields 4.0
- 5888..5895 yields 6.9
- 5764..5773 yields 2.7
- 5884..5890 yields 6.6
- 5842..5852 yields 4.1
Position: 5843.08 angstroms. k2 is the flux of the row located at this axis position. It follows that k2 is 27.59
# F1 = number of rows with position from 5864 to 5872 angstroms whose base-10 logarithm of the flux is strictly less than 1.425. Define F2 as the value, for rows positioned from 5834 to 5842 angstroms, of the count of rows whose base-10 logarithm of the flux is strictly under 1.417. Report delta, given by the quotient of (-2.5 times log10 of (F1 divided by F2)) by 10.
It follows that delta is -0.04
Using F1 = 3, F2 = 2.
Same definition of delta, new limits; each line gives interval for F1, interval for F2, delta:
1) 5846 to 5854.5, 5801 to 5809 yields -0.08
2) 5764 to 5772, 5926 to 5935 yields 0.08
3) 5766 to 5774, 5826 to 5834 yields -0.08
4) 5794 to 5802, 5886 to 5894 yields 0.06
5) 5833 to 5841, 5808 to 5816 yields 0.00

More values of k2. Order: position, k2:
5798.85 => 26.44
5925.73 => 25.9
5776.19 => 27.48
